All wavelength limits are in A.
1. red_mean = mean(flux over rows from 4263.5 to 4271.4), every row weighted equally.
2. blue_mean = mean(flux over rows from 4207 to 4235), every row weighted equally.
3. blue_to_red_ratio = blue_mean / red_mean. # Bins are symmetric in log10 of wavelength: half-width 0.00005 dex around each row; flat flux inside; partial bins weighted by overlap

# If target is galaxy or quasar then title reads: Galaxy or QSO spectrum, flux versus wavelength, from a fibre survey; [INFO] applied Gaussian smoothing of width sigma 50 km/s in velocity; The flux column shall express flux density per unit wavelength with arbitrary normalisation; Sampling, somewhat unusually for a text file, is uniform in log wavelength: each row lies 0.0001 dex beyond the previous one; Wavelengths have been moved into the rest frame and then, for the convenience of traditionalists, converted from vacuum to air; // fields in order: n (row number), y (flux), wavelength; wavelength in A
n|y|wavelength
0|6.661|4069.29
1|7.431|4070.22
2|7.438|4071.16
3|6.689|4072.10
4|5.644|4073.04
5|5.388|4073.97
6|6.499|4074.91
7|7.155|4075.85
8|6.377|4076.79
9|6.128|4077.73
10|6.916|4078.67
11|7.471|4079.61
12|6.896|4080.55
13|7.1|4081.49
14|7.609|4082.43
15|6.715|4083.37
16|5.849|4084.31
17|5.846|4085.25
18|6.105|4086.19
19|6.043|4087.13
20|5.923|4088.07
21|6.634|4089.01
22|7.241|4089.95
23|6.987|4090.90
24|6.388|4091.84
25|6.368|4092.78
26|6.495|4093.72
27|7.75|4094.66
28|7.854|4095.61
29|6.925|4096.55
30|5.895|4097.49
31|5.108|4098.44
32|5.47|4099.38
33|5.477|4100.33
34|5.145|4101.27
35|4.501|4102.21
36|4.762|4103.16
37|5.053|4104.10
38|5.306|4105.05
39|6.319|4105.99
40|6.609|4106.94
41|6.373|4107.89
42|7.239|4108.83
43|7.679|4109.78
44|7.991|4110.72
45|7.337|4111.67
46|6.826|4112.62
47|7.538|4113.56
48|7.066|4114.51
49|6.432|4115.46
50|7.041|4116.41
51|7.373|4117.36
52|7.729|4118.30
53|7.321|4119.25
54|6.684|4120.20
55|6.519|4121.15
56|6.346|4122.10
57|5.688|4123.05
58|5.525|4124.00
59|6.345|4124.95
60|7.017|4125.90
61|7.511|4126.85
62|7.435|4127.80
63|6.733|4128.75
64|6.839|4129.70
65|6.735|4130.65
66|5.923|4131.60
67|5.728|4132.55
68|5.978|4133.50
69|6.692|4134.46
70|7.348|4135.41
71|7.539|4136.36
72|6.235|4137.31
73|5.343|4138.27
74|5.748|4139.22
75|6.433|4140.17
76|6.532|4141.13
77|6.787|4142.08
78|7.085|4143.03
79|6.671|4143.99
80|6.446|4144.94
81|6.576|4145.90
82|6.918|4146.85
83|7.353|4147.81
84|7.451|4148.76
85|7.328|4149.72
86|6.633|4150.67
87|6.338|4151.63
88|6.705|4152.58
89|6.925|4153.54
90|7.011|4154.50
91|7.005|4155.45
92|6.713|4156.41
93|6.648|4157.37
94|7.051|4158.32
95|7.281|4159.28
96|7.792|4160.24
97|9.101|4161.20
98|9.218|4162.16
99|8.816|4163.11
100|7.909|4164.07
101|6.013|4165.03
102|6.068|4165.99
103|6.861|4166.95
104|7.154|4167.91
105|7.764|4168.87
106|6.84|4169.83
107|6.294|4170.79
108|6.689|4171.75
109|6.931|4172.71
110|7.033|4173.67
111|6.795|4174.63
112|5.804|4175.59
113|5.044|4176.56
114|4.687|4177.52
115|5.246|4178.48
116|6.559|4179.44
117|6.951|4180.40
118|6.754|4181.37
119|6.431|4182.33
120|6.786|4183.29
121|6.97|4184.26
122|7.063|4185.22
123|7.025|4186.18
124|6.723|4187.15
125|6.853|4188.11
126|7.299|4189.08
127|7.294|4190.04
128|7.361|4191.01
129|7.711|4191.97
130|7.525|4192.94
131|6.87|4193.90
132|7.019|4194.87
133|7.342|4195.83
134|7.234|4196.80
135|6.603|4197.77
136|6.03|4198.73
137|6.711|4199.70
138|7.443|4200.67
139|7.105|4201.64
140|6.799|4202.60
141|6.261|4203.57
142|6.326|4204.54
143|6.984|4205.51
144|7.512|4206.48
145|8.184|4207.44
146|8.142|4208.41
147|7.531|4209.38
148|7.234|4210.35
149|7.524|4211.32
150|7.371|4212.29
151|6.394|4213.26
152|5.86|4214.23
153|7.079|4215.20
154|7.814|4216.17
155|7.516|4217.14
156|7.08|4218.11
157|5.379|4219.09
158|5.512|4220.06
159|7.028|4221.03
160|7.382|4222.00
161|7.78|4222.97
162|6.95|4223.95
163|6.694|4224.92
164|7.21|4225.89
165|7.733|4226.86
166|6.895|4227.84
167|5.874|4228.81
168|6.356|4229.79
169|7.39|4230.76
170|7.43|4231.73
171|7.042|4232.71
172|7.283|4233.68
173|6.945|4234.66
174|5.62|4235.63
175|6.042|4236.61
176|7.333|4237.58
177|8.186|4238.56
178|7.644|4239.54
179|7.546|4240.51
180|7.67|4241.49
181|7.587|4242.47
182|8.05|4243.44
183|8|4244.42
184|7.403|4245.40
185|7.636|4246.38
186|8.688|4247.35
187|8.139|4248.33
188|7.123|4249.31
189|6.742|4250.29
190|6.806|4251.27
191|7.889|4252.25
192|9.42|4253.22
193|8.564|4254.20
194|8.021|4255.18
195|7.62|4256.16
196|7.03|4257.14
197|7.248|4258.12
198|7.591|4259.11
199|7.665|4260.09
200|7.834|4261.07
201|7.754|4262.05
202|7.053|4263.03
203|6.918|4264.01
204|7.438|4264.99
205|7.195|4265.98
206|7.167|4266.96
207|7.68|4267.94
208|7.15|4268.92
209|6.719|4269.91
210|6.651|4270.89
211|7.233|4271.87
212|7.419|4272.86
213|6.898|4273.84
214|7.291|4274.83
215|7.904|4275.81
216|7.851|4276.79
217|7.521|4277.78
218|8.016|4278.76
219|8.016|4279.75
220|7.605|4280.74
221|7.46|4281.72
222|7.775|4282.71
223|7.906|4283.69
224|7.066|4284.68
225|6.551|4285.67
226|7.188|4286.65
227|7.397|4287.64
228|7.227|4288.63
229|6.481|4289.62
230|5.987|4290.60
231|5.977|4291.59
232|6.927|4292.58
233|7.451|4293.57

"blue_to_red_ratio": 0.99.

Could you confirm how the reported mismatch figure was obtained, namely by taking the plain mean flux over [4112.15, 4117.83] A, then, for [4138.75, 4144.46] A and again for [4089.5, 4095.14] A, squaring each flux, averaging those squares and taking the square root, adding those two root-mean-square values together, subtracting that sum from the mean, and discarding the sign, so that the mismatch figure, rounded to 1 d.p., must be 6.4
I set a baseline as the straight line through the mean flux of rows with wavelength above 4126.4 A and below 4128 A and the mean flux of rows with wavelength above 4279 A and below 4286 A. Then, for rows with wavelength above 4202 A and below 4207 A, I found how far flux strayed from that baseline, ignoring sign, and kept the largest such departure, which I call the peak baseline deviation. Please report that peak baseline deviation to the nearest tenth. 1.2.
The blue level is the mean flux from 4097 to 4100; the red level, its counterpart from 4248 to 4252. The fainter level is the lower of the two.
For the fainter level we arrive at 5.5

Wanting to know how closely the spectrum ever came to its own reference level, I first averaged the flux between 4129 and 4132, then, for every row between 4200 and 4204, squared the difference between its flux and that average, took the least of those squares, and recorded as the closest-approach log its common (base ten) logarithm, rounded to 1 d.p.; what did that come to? -1.2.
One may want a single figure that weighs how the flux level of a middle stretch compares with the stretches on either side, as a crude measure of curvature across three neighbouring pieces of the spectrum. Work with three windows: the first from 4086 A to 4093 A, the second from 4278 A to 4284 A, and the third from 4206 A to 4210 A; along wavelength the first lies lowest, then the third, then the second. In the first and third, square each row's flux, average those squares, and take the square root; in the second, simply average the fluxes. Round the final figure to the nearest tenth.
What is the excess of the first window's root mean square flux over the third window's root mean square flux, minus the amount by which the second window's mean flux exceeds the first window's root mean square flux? -2.7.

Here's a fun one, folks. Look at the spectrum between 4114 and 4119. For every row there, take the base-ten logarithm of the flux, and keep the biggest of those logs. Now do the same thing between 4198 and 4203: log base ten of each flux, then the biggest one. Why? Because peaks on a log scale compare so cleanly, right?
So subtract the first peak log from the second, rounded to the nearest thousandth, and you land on -0.016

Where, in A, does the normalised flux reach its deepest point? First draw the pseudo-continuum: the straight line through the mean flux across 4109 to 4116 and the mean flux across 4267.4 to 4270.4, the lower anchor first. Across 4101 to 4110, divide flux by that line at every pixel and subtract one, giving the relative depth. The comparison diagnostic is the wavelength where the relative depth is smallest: 4102.21 A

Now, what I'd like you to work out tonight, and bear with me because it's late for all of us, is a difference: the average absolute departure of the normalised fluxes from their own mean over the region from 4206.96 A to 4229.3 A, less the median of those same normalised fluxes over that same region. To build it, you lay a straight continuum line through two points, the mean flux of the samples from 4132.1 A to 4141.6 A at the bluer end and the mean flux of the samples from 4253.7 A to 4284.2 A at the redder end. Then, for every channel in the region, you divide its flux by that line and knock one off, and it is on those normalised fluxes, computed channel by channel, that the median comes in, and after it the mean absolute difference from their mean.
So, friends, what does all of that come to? 0.075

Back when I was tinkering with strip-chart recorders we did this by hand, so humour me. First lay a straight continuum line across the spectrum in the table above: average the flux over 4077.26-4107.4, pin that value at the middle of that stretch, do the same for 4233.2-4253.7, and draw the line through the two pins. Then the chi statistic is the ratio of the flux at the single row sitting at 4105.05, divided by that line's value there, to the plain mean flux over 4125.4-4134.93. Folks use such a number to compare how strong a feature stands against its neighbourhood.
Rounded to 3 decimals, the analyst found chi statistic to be 0.125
